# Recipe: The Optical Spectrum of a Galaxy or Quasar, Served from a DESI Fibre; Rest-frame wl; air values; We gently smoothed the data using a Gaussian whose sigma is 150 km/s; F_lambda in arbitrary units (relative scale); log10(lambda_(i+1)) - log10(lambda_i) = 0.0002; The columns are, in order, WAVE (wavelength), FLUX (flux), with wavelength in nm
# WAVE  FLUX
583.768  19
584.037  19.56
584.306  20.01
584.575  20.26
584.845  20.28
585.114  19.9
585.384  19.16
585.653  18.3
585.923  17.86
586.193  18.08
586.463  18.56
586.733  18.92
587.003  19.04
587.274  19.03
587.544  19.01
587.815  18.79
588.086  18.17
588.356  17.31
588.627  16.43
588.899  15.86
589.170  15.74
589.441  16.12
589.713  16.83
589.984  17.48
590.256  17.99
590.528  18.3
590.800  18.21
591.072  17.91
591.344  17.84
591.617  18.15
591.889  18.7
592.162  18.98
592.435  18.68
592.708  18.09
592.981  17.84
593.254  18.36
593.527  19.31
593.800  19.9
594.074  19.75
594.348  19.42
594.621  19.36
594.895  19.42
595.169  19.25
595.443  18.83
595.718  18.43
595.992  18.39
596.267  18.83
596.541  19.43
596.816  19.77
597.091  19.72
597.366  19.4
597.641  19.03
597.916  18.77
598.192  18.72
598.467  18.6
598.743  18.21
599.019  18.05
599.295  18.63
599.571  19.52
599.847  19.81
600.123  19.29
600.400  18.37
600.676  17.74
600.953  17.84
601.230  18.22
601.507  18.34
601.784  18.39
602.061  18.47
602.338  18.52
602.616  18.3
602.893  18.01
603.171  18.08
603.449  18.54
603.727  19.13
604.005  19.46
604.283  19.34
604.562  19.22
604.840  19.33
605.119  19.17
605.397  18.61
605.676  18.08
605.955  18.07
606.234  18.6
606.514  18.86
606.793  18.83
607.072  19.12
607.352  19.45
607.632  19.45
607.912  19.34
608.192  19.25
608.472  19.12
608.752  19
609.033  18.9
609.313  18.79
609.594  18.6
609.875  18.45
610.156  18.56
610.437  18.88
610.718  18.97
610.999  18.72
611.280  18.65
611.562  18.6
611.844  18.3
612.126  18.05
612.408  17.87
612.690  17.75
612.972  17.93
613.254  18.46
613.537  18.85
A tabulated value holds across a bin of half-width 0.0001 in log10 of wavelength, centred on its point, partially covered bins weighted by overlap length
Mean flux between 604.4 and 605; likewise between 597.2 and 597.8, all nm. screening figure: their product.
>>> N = 370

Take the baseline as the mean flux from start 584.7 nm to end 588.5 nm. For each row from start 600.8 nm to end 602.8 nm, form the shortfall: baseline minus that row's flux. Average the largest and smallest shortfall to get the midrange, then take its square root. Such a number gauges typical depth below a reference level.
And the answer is 0.75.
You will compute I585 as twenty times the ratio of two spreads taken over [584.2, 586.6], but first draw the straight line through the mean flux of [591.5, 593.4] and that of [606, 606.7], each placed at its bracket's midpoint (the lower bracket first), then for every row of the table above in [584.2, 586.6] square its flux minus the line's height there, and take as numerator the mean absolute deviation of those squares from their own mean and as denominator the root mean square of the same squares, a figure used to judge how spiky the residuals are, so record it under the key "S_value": 13.6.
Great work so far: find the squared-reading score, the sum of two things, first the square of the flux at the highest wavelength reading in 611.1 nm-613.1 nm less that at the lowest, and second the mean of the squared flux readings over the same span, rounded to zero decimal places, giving 304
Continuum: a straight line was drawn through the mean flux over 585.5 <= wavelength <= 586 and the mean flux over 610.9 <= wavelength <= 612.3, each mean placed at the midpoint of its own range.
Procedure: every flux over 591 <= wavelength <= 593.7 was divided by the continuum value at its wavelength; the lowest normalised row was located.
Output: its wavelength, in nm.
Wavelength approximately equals 592.981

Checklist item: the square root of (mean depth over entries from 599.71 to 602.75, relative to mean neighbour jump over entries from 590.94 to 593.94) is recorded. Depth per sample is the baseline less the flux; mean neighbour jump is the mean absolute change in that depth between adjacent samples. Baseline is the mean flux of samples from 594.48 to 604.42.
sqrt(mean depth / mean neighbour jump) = 0.83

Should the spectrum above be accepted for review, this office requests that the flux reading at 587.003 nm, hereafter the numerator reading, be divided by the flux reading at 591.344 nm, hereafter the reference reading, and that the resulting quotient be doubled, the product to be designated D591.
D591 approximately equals 2.13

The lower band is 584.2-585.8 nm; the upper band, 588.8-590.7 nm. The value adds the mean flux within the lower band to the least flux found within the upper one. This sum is 35.4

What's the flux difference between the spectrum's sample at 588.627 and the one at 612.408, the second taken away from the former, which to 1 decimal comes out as -1.4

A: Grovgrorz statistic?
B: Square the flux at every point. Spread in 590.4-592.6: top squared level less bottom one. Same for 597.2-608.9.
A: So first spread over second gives 0.5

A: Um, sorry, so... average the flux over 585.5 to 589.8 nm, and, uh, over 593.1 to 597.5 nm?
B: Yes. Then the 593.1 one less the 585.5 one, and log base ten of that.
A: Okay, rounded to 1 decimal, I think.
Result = 0.2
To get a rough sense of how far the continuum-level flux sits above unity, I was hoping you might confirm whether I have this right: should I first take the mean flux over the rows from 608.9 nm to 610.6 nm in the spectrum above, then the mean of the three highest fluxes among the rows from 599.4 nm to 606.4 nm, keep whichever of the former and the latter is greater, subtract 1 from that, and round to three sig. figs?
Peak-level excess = 18.6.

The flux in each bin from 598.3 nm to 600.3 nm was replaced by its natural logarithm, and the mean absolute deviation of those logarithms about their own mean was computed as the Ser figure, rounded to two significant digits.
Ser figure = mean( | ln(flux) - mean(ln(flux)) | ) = 0.030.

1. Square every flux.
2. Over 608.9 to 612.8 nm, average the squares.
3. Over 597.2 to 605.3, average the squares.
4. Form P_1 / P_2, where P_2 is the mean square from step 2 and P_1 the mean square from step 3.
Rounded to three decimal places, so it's 1.022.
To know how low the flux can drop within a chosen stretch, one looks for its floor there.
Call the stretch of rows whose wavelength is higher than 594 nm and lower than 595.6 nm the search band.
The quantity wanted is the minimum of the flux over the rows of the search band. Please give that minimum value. 18.83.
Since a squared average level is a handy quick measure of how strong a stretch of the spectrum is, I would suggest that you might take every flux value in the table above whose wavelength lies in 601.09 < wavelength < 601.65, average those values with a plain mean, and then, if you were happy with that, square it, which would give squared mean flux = 334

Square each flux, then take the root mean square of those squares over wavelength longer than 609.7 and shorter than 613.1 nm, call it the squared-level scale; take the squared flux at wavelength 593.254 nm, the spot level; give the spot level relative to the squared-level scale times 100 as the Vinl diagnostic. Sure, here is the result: 99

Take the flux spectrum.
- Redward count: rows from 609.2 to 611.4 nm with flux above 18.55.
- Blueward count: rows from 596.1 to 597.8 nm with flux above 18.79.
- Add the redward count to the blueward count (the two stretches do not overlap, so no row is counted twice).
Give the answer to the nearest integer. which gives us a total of 13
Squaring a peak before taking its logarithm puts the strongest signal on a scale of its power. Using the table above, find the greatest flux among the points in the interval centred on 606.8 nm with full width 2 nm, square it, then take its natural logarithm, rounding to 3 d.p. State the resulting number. 5.936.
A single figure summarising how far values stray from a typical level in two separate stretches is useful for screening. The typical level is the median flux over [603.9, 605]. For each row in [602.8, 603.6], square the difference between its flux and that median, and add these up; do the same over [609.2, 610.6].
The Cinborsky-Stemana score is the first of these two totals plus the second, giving 6.4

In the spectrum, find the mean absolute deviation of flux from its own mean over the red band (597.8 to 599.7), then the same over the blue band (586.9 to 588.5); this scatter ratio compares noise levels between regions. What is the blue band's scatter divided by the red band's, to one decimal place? 1.8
